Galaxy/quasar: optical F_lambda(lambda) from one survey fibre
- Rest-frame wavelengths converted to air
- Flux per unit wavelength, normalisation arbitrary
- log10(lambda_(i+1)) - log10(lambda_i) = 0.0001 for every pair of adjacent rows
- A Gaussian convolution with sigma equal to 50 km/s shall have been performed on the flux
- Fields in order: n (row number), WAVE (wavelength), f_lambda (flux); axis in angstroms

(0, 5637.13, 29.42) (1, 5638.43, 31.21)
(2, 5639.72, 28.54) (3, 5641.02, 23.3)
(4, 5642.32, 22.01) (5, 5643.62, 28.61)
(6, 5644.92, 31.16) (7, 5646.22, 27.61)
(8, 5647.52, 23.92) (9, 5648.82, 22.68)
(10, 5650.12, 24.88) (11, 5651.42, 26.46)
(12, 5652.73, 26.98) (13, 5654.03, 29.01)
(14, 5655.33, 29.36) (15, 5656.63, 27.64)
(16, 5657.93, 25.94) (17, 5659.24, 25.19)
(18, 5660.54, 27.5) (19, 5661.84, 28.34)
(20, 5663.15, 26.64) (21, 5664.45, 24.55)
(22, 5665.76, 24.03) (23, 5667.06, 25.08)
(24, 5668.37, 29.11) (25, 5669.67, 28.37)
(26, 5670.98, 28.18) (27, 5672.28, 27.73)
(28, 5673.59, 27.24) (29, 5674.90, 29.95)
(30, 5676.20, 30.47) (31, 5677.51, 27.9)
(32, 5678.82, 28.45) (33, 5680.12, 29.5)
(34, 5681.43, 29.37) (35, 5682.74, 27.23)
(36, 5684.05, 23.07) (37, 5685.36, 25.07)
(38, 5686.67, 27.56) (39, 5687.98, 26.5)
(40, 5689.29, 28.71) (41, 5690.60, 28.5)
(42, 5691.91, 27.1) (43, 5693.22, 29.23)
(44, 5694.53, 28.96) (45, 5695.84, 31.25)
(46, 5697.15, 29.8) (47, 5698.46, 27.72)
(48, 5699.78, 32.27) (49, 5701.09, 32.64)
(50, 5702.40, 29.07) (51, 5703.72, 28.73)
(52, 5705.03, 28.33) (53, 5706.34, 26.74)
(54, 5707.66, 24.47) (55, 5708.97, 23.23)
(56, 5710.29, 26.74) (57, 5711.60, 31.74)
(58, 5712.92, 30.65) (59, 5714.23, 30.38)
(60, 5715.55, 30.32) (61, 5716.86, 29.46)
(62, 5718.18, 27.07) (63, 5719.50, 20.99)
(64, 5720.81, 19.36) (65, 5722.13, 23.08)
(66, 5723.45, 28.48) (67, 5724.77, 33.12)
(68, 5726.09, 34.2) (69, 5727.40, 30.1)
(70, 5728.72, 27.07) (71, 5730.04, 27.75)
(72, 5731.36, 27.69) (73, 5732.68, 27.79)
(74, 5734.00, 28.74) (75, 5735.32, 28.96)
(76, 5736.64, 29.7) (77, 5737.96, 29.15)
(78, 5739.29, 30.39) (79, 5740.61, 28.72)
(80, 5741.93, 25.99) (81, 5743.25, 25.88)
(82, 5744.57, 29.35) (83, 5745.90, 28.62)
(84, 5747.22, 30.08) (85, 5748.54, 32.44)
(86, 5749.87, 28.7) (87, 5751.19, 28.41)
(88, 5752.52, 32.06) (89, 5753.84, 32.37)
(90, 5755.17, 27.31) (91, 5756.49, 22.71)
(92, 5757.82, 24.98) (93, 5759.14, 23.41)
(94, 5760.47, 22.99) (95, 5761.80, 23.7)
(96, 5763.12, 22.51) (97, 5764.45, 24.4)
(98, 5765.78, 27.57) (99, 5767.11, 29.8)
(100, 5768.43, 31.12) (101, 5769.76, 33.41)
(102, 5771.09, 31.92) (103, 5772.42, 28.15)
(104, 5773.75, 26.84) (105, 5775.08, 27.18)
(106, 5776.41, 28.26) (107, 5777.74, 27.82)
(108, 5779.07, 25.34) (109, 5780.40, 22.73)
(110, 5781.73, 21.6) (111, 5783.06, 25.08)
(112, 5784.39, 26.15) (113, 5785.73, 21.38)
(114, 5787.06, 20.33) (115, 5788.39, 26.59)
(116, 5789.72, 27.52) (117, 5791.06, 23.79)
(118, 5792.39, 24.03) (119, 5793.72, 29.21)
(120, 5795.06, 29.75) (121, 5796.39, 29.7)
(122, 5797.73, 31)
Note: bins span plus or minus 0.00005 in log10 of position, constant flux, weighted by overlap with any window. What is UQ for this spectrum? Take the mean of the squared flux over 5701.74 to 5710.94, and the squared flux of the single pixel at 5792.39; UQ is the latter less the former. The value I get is -143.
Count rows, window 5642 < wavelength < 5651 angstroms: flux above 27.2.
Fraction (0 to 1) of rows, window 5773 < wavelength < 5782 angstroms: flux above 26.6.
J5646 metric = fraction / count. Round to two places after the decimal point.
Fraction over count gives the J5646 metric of 0.19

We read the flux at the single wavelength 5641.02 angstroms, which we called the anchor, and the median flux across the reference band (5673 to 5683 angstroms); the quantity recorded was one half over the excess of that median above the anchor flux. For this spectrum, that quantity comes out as 0.1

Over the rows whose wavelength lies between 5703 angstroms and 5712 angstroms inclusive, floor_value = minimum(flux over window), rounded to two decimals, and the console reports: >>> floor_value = 23.23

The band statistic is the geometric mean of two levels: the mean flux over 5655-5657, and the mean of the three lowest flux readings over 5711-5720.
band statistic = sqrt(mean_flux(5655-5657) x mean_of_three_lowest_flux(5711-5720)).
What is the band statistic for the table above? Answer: 27.1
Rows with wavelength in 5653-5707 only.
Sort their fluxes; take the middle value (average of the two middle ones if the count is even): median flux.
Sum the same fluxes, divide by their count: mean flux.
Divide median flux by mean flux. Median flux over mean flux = 1.01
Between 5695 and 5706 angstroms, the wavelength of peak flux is 5701.09 angstroms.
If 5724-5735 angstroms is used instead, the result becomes 5726.09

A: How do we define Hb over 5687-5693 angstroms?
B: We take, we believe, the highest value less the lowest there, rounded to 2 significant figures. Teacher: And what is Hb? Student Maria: 2.2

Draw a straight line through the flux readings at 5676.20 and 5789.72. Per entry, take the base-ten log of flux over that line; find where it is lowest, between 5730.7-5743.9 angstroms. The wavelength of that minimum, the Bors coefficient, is 5743.25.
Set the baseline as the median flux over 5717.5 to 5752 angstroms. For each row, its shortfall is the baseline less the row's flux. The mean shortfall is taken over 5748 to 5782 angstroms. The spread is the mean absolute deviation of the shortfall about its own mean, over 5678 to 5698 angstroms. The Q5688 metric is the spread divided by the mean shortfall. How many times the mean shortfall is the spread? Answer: 1.1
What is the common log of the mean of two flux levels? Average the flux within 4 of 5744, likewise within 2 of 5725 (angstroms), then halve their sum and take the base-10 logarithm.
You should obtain 1.48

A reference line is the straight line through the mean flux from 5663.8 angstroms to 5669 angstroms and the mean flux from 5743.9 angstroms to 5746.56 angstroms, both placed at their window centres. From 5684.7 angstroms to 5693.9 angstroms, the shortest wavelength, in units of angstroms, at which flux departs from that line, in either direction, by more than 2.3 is 5693.22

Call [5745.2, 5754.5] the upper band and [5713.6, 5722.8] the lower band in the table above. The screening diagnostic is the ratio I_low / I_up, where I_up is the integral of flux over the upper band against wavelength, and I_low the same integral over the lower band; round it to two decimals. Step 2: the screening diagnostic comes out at 0.84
